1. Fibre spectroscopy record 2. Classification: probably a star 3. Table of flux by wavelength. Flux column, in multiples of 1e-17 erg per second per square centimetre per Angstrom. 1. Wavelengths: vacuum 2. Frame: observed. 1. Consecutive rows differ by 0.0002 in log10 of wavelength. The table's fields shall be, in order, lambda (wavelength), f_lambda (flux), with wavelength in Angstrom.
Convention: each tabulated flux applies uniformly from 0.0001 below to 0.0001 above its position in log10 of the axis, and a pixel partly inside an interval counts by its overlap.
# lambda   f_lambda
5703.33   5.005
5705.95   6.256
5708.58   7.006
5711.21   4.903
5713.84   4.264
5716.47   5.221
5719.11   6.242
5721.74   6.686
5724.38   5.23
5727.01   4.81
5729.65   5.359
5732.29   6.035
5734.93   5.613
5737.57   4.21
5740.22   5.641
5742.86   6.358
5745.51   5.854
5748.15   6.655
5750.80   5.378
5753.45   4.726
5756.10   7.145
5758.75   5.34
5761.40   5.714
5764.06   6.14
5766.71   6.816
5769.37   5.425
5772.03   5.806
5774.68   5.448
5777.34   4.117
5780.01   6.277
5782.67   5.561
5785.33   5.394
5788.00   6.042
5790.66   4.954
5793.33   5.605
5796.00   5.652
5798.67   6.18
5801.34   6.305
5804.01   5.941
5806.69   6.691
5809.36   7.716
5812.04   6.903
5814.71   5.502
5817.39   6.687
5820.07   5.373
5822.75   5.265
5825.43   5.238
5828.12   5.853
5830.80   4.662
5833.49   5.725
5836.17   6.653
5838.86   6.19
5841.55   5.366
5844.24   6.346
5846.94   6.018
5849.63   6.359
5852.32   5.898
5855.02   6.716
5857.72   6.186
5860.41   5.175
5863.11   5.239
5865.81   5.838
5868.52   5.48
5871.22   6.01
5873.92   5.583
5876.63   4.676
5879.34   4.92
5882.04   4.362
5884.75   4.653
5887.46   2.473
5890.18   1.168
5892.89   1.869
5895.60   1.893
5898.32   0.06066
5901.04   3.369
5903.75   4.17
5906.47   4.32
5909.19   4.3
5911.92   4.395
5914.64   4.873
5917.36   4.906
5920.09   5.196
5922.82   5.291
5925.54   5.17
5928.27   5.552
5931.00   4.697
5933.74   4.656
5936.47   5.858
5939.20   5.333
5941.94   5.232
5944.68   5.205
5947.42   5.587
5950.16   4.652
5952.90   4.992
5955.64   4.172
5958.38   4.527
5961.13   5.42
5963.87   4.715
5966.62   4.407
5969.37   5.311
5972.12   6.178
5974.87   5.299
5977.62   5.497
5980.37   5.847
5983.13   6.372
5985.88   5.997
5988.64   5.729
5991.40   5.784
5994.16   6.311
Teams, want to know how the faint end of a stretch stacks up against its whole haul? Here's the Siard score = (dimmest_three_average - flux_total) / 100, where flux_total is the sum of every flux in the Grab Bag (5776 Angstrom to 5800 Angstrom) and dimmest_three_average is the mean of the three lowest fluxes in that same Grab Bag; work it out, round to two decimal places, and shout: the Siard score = -0.45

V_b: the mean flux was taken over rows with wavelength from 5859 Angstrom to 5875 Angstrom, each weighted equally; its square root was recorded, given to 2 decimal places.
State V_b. 2.36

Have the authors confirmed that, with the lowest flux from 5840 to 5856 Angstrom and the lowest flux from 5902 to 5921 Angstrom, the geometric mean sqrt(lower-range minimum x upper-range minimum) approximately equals 4.73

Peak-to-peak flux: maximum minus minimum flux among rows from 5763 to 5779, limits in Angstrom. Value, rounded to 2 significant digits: 2.7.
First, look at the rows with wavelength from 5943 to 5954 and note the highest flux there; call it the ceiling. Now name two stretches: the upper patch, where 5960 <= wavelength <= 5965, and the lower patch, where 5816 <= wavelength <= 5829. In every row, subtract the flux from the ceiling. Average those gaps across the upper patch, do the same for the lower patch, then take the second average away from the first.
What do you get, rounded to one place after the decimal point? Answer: 0.6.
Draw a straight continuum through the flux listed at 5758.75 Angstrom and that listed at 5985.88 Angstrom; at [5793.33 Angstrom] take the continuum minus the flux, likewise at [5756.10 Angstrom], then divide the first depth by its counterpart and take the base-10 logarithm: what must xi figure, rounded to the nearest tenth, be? -1.0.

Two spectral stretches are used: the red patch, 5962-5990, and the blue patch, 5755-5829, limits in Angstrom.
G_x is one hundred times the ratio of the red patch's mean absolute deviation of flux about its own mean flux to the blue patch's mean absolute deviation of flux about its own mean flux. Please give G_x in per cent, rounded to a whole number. 85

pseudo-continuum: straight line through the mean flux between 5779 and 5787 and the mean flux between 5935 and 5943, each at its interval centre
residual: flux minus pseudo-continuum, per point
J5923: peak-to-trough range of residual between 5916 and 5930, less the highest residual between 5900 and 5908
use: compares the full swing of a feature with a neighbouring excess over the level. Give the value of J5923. 1.9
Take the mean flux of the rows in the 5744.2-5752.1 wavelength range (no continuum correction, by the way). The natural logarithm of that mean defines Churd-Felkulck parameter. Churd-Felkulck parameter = 1.79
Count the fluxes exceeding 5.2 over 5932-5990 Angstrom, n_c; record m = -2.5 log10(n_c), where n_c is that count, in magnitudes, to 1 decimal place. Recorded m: -2.9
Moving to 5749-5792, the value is -2.8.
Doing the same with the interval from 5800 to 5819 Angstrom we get -2.1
